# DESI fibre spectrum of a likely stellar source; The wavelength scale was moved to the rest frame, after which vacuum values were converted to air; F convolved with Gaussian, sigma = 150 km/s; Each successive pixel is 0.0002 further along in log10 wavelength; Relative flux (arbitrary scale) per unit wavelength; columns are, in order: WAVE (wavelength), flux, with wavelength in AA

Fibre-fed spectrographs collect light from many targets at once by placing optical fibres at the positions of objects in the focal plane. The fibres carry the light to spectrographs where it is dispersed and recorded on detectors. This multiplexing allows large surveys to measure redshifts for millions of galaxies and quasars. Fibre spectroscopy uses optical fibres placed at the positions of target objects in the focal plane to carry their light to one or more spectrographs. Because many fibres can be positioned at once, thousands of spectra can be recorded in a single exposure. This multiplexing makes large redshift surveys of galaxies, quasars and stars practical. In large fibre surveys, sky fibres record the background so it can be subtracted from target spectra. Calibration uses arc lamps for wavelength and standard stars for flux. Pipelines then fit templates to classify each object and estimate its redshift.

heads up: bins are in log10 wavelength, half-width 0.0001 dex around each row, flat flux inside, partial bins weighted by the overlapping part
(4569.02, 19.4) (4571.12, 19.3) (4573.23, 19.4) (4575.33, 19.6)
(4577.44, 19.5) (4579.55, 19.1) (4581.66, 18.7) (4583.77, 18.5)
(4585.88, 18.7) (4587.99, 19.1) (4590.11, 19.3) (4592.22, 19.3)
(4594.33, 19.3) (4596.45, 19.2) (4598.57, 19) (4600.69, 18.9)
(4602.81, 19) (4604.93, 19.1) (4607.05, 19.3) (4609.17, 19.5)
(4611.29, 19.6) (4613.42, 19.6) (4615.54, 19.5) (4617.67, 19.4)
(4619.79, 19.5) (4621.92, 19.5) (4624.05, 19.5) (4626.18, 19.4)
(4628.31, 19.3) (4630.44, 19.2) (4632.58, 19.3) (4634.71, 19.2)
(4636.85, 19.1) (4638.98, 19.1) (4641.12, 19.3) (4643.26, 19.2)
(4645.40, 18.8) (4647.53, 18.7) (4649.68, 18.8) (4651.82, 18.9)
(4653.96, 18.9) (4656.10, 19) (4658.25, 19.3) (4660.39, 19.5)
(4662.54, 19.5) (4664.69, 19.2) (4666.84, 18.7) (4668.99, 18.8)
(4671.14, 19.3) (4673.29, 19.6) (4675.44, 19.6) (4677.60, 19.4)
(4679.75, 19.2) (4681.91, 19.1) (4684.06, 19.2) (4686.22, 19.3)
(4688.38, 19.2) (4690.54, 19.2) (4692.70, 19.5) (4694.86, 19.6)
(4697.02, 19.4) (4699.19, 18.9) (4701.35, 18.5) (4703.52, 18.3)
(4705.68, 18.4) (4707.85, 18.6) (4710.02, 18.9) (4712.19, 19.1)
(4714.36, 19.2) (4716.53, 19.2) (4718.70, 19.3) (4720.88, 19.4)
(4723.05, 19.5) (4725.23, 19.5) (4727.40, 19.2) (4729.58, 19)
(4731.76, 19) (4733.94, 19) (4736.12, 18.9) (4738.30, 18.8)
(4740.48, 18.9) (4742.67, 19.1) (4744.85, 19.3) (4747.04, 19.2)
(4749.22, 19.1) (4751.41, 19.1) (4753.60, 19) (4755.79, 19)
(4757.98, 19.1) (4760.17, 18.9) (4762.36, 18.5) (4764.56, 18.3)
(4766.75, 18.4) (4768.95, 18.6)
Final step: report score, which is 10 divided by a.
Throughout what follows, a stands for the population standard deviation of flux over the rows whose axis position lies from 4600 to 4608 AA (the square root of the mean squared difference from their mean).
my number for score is 68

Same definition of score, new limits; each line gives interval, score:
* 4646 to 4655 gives 121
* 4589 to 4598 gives 231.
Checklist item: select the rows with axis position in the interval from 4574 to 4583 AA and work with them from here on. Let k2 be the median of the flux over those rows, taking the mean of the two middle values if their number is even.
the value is 19.3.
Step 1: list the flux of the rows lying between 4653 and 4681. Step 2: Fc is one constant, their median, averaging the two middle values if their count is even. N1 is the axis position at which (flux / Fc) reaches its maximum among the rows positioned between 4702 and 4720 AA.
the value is 4718.70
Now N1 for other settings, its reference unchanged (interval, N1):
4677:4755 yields 4694.86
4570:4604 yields 4575.33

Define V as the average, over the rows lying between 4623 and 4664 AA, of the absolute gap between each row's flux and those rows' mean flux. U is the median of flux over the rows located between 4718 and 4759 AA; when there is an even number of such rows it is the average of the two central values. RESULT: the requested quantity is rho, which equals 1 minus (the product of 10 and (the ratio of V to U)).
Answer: 0.892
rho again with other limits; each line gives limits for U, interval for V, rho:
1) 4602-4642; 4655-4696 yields 0.898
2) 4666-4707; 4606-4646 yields 0.917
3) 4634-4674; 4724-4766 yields 0.908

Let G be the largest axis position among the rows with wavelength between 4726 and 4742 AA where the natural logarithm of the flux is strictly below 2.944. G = 4740.48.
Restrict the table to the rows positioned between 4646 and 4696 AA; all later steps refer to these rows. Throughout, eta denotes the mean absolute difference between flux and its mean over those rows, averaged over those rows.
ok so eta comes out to 0.232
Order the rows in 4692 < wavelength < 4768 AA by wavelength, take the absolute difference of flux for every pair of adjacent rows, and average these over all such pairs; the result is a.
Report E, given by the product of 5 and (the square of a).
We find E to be 0.11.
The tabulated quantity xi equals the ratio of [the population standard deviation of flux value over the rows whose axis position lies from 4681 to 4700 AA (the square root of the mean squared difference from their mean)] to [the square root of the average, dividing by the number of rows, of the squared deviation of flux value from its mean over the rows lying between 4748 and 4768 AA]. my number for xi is 0.65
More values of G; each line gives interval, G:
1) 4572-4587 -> 4585.88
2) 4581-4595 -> 4585.88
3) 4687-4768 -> 4766.75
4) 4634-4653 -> 4651.82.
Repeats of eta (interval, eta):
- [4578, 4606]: 0.199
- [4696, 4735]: 0.289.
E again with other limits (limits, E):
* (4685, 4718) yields 0.19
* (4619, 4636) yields 0.03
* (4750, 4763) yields 0.13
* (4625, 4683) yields 0.14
